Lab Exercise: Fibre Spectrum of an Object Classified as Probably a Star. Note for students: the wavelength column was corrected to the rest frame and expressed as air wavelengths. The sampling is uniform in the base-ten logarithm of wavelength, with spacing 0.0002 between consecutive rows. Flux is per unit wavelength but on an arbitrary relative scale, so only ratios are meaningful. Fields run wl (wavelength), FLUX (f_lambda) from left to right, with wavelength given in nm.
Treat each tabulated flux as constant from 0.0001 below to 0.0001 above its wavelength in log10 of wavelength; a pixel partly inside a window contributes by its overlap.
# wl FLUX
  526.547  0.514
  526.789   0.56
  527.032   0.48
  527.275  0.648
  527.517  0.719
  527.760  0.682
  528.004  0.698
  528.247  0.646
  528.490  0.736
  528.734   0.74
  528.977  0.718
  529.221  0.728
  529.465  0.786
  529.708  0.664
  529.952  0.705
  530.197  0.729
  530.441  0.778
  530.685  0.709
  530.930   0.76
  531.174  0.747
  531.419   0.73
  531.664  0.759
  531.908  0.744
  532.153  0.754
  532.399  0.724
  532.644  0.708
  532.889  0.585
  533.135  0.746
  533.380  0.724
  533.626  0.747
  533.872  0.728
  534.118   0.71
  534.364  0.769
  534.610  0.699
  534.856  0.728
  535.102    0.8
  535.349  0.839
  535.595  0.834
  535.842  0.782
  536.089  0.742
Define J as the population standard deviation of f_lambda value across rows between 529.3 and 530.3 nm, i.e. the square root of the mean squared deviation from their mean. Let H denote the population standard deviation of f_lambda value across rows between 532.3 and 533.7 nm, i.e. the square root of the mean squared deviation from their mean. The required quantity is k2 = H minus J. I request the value 0.01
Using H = 0.056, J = 0.044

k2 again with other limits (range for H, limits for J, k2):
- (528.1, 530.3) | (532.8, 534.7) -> -0.01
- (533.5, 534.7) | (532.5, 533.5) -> -0.04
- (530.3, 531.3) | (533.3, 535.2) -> -0.01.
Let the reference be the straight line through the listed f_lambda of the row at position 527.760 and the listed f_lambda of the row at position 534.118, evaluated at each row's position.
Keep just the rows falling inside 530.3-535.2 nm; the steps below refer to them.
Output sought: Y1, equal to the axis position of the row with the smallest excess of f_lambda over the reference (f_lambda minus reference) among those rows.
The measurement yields 532.889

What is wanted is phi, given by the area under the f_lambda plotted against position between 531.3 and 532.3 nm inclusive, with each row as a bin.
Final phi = 0.746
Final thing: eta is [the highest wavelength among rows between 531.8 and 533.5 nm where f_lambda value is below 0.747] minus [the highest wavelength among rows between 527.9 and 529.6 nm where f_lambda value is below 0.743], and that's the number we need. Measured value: 4.16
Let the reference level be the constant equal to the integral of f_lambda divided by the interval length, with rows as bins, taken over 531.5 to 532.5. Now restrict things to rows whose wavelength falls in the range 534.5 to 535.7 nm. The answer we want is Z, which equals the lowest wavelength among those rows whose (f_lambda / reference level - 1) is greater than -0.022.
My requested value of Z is 535.102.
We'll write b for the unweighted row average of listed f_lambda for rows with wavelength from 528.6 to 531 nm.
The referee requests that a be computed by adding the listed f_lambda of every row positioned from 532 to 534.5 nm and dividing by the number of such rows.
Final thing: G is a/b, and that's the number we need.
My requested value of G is 0.98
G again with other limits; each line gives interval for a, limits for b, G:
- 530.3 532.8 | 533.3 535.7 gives 0.98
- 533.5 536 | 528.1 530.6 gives 1.06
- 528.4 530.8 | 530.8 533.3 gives 1.00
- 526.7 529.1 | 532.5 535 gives 0.93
